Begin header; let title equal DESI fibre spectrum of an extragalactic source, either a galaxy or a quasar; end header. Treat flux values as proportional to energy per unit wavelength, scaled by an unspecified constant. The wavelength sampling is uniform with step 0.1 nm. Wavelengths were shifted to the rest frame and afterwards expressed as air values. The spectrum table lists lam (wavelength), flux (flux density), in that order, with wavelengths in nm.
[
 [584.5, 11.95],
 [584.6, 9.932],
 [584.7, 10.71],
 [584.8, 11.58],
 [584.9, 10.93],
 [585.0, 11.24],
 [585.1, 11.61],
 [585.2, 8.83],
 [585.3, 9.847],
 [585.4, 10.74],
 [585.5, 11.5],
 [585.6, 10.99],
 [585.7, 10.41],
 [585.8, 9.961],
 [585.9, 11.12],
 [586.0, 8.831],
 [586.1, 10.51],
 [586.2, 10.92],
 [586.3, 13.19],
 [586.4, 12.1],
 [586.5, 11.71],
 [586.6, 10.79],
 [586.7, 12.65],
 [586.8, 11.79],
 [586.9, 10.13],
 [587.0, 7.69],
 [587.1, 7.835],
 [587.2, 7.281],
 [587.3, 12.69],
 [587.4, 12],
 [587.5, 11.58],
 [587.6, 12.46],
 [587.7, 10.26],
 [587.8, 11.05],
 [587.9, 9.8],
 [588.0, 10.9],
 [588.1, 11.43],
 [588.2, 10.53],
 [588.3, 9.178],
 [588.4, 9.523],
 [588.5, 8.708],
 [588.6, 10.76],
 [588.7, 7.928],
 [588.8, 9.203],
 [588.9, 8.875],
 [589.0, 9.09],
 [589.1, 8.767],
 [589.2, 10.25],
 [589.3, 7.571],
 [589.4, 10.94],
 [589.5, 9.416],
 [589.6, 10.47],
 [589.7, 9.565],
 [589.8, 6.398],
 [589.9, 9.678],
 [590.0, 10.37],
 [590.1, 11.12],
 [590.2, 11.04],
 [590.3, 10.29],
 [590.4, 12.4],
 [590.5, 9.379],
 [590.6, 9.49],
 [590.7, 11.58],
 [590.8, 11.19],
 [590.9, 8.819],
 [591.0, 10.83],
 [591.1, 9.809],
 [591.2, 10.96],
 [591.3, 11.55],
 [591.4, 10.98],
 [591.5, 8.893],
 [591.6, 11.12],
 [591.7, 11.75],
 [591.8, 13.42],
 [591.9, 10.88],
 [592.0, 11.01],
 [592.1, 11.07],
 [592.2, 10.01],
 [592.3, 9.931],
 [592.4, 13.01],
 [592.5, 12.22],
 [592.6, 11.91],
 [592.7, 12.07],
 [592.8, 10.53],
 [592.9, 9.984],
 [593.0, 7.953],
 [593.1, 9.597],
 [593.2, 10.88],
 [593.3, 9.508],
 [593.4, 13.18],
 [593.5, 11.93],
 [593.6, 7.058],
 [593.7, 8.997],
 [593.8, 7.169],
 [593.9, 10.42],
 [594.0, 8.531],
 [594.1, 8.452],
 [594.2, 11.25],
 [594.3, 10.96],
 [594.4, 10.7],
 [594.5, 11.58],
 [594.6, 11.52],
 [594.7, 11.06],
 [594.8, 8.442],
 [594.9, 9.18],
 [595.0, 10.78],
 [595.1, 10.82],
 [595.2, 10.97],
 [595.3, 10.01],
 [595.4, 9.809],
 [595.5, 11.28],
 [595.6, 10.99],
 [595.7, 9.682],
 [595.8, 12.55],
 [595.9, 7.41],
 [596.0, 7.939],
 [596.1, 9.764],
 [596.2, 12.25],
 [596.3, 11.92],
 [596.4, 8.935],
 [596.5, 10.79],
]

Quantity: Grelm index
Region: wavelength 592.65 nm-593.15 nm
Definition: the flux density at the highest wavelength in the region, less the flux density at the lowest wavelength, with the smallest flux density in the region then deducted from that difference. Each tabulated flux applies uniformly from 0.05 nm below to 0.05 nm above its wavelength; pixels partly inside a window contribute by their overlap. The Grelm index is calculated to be -10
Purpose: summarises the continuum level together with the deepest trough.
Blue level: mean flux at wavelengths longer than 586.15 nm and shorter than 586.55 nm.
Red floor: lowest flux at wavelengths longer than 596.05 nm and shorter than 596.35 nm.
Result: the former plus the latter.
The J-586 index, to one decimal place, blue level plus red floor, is 21.7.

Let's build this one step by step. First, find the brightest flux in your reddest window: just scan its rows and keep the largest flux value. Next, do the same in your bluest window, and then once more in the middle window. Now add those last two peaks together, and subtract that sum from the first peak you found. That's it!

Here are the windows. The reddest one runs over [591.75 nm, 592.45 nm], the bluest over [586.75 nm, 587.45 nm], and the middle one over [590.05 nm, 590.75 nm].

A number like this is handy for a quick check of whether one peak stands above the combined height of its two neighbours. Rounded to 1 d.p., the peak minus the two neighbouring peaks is -11.7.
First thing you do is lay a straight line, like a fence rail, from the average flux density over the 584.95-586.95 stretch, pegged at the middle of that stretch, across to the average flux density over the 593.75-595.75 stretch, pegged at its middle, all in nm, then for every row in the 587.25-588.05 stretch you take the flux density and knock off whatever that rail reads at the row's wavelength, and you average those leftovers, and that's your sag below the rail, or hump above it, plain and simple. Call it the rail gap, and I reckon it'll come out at 0.5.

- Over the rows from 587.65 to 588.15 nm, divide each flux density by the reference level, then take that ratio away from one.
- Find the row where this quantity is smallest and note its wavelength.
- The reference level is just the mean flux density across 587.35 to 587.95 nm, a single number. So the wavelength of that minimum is 588.1 nm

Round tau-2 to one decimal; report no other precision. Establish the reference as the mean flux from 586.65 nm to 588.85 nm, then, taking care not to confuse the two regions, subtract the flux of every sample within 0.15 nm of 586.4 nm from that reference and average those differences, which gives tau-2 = -2.1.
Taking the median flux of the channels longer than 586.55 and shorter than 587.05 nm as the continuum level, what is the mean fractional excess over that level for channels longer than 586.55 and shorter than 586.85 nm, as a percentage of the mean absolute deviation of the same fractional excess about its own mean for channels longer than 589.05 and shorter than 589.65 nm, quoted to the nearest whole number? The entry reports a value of 97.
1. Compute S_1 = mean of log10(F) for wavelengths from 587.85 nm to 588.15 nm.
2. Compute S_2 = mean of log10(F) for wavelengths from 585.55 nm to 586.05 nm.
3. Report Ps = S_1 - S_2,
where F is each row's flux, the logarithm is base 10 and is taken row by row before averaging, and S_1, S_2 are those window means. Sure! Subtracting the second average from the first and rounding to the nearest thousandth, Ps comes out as 0.019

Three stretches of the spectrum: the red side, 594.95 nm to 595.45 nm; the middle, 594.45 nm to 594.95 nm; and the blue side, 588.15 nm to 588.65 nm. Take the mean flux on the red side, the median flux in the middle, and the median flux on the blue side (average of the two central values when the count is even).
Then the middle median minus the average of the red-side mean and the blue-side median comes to 1.1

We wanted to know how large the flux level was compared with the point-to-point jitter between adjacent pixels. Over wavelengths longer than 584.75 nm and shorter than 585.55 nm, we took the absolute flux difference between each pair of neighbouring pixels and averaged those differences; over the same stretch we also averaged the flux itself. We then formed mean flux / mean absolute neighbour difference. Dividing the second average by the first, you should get 11.1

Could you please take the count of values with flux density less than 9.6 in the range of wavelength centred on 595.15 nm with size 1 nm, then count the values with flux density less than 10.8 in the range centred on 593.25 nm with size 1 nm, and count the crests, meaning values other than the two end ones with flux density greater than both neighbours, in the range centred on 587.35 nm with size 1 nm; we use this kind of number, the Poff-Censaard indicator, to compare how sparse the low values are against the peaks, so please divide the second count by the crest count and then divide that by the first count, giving 1.2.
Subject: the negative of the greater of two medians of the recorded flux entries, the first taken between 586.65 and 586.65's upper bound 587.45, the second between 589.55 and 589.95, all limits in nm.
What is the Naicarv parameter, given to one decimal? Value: -11.0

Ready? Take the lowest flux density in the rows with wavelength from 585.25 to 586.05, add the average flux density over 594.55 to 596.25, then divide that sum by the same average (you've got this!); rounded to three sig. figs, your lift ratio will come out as 1.86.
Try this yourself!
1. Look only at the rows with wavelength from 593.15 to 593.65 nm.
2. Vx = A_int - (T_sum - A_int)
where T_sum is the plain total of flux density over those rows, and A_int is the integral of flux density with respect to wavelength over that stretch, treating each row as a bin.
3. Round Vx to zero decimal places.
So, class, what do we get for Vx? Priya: -42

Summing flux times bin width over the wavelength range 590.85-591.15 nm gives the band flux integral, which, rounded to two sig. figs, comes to 2.9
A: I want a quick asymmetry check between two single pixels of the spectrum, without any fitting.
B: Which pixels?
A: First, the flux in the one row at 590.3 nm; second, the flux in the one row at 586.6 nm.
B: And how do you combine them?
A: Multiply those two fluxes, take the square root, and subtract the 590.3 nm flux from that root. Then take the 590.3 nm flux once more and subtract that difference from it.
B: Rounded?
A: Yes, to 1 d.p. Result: 10.0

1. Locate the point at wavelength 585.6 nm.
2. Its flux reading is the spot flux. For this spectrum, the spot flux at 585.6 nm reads 10.99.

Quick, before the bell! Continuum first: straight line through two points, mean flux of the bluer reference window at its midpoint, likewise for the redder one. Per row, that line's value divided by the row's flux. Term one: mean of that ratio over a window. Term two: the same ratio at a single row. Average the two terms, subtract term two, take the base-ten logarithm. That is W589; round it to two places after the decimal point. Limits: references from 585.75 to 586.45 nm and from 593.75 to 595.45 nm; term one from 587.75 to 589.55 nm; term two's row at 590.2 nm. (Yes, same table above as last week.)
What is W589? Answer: -1.08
